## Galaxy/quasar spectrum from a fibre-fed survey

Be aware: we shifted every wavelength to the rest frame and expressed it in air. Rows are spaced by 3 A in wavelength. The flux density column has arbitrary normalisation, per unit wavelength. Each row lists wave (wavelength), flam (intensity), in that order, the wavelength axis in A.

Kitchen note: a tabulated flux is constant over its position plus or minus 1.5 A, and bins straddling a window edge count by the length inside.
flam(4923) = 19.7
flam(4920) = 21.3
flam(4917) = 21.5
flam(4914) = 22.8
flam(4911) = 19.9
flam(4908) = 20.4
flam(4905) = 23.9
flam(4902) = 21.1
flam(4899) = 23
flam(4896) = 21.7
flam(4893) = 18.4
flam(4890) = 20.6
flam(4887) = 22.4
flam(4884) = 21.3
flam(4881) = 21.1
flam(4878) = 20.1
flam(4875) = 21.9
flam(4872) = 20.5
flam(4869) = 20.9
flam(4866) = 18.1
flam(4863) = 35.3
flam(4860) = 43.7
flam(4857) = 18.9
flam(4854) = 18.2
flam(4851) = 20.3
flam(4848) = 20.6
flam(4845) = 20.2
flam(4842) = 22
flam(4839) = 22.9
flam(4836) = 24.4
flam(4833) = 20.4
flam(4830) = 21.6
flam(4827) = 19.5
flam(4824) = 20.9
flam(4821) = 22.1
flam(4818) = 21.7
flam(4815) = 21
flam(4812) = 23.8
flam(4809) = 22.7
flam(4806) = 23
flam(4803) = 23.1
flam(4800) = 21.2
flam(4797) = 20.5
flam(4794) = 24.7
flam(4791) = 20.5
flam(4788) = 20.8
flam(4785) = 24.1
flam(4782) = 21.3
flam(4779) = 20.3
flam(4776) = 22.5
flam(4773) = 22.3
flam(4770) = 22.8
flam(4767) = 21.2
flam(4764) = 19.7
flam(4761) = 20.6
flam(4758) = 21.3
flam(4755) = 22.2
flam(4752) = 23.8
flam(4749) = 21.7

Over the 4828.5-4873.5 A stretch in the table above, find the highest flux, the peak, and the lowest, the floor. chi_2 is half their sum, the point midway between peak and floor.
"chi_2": 30.9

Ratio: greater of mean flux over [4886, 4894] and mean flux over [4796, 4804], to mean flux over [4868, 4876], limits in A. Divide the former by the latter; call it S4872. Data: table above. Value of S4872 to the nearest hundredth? 1.02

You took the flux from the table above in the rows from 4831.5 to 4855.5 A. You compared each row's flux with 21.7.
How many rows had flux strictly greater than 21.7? 3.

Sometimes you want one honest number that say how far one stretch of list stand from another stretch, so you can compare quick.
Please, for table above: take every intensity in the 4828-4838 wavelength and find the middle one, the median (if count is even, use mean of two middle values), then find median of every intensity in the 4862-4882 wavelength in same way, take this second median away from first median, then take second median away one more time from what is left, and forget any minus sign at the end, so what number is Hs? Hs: 20.2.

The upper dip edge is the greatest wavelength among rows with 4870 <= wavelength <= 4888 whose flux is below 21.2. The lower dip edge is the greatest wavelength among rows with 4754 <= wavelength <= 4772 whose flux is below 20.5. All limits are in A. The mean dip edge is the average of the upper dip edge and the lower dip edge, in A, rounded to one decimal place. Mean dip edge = 4822.5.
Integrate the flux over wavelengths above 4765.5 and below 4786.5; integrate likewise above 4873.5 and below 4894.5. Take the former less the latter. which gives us 26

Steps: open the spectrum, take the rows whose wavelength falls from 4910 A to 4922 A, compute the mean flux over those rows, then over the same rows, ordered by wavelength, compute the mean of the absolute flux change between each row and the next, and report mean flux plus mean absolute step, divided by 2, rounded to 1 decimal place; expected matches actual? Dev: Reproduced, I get 11.4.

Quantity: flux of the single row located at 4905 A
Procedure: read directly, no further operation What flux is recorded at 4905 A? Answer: 23.9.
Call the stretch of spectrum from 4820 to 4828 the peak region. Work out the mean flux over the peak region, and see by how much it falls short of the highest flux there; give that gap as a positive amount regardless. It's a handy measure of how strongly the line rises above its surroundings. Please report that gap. 1.3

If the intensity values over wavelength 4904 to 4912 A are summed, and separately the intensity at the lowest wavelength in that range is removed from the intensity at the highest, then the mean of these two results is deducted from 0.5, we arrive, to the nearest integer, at -30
